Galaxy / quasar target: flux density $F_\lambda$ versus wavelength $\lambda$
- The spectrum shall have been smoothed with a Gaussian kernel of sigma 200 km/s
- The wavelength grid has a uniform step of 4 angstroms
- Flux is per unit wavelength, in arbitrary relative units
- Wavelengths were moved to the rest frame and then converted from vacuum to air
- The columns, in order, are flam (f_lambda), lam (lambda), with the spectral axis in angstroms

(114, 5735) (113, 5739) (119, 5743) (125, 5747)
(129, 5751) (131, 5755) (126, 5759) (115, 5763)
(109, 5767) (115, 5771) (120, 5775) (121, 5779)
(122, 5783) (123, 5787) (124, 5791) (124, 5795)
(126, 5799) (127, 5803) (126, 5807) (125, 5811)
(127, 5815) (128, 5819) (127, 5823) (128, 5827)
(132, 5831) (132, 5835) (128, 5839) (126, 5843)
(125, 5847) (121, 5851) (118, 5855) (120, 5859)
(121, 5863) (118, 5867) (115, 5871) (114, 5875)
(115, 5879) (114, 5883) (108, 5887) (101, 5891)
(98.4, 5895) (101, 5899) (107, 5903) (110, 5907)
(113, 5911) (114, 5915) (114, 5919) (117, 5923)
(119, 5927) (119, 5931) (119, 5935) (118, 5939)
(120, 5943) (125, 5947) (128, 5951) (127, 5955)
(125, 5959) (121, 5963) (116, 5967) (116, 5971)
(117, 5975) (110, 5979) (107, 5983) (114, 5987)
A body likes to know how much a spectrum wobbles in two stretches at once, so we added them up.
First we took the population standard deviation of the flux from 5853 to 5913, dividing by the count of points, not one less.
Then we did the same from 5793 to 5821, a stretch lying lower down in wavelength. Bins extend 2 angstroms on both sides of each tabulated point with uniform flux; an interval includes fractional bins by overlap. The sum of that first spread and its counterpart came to 8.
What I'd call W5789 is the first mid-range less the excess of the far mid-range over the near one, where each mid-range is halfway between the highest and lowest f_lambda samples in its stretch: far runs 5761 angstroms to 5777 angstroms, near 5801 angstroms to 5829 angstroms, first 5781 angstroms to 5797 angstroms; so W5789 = 135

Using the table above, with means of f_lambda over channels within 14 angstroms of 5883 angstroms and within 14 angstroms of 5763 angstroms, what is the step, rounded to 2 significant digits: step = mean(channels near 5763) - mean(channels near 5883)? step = 11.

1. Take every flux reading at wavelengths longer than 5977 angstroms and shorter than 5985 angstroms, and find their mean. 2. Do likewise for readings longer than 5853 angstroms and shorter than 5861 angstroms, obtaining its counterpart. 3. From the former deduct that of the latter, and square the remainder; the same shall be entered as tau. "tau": 110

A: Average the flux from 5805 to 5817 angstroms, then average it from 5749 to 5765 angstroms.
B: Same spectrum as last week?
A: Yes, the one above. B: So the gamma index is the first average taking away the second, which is 1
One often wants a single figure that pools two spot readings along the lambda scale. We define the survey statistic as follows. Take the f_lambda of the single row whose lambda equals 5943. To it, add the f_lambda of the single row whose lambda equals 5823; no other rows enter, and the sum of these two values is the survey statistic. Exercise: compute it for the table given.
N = 247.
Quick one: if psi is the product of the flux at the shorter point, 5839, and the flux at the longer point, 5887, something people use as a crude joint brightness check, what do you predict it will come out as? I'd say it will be 13824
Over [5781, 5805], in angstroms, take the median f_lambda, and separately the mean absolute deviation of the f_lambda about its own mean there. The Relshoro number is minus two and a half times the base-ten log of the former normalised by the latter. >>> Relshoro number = -4.83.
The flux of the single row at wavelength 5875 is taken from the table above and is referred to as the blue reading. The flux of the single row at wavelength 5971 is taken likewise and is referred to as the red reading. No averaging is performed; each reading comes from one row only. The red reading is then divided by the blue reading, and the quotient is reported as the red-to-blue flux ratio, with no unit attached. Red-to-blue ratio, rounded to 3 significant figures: 1.02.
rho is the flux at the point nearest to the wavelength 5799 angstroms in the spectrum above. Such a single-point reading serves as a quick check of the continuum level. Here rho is 126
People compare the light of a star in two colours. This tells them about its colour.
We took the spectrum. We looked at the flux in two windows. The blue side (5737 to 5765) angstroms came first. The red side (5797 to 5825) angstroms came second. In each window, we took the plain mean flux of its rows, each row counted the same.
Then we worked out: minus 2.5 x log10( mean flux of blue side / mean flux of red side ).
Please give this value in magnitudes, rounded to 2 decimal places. 0.03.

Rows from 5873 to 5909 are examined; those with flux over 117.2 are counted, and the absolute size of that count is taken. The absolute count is 0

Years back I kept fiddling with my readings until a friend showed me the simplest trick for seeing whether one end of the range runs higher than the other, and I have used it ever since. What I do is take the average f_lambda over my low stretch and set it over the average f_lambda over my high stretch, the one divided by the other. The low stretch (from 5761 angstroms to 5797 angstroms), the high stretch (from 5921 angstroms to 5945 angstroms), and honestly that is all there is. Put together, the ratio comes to 1.00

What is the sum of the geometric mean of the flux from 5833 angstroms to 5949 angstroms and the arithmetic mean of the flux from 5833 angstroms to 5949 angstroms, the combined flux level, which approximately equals 232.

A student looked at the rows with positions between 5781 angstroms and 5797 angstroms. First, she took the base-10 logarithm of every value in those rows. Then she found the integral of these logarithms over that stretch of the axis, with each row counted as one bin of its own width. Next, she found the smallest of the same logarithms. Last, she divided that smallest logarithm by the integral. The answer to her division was 0.062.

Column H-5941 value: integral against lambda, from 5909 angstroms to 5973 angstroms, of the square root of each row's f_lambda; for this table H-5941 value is 699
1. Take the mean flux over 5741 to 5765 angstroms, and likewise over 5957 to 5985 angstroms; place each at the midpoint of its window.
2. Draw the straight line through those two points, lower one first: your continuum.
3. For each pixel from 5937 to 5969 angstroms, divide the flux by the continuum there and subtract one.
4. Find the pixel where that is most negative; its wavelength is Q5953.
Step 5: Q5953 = 5967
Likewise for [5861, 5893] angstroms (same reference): 5891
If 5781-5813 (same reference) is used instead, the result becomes 5783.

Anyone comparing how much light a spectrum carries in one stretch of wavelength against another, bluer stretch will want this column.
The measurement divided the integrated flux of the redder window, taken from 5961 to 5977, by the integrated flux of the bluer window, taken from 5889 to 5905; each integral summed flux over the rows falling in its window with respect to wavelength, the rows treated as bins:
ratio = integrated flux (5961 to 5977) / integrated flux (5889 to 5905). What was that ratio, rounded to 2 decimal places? 1.15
